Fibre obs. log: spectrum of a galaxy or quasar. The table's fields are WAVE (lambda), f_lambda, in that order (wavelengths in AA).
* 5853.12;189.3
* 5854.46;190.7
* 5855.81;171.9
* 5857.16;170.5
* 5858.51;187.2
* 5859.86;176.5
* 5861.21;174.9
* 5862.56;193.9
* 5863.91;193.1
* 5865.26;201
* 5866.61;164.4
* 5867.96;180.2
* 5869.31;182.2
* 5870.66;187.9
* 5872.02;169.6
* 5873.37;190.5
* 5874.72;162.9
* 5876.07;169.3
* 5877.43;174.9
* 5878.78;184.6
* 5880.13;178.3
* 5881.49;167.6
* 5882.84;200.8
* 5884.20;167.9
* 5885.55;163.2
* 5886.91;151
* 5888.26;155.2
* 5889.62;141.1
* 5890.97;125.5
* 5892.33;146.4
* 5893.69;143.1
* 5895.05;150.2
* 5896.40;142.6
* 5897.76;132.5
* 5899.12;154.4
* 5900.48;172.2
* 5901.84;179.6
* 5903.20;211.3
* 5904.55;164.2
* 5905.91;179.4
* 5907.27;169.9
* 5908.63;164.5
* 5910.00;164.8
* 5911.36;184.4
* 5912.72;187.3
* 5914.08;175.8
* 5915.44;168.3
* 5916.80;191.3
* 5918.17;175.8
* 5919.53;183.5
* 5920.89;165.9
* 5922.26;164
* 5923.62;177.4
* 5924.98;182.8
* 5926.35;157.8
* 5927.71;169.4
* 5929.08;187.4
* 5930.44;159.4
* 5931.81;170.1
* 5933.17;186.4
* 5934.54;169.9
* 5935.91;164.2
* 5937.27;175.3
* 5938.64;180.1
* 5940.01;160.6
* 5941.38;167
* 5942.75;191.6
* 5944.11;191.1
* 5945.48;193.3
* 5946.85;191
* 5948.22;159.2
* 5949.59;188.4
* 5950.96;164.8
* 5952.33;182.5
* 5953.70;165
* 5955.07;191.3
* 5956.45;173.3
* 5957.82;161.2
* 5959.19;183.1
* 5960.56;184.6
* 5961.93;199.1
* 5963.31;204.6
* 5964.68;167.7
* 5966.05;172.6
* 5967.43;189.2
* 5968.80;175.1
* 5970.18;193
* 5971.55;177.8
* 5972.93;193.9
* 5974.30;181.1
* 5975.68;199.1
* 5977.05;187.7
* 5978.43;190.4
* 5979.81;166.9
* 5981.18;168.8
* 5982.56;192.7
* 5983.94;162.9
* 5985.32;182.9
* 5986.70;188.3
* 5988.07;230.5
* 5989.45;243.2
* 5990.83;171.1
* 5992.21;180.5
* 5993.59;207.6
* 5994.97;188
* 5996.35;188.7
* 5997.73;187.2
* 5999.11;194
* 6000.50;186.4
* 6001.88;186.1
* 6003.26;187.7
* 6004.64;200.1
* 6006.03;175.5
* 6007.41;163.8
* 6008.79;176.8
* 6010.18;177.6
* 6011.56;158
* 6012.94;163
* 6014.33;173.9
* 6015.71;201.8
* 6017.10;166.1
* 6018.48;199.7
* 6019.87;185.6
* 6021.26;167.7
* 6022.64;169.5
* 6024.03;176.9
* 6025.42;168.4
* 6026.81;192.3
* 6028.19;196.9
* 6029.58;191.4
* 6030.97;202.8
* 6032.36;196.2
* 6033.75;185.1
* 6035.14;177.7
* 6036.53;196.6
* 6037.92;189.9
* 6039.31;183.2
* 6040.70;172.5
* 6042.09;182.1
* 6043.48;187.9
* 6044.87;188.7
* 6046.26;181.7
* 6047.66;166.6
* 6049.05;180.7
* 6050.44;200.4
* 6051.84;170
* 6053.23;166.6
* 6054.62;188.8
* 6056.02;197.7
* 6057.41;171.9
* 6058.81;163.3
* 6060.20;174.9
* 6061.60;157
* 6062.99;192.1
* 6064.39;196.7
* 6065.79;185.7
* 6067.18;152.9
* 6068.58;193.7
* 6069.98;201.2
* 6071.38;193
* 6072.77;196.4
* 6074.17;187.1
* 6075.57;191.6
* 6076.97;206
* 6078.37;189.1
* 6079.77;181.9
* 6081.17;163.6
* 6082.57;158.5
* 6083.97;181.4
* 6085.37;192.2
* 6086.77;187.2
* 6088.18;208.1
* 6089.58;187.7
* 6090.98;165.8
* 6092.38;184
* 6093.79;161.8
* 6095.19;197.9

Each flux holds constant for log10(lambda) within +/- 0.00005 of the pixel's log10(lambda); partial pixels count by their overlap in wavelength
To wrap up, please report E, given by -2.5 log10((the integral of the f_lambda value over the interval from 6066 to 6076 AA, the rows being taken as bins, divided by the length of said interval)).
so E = -5.68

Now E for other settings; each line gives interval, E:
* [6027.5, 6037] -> -5.71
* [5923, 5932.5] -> -5.59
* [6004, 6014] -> -5.60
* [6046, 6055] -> -5.63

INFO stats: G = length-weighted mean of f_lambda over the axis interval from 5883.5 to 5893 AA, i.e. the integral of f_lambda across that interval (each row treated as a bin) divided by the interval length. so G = 150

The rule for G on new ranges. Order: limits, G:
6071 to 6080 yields 193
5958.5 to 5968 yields 186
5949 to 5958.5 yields 175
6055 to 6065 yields 179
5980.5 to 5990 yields 195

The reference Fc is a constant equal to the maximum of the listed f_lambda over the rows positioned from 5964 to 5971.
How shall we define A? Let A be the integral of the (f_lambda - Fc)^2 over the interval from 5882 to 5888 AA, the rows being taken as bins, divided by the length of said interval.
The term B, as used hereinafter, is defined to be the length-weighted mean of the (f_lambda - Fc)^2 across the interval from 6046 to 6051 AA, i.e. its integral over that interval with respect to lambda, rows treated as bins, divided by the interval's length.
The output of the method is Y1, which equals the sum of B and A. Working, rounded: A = 873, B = 274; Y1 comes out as 1147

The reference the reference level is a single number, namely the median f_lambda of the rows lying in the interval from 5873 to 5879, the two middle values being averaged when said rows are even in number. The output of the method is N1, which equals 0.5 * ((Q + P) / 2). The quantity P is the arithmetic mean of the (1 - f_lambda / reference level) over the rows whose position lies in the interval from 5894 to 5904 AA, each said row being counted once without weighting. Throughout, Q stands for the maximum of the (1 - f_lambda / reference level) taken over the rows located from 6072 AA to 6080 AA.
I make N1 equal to 0.007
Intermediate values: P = 0.07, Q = -0.040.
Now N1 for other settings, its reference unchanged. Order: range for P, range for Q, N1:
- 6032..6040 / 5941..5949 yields 0.004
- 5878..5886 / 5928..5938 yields 0.019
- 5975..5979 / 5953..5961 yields -0.005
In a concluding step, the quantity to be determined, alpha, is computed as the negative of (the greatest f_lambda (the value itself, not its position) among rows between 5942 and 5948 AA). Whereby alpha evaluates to -193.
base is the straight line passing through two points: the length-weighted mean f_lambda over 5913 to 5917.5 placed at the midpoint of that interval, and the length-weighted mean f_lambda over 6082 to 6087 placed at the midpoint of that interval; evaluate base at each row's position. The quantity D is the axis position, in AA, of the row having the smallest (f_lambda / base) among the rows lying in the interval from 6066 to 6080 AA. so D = 6067.18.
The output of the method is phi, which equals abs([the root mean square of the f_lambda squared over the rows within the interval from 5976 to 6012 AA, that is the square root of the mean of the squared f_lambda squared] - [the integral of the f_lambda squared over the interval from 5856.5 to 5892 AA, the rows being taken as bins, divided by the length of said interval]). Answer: 5474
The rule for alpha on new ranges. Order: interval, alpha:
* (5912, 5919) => -191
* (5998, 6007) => -200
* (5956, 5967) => -205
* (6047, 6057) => -200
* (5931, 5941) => -186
